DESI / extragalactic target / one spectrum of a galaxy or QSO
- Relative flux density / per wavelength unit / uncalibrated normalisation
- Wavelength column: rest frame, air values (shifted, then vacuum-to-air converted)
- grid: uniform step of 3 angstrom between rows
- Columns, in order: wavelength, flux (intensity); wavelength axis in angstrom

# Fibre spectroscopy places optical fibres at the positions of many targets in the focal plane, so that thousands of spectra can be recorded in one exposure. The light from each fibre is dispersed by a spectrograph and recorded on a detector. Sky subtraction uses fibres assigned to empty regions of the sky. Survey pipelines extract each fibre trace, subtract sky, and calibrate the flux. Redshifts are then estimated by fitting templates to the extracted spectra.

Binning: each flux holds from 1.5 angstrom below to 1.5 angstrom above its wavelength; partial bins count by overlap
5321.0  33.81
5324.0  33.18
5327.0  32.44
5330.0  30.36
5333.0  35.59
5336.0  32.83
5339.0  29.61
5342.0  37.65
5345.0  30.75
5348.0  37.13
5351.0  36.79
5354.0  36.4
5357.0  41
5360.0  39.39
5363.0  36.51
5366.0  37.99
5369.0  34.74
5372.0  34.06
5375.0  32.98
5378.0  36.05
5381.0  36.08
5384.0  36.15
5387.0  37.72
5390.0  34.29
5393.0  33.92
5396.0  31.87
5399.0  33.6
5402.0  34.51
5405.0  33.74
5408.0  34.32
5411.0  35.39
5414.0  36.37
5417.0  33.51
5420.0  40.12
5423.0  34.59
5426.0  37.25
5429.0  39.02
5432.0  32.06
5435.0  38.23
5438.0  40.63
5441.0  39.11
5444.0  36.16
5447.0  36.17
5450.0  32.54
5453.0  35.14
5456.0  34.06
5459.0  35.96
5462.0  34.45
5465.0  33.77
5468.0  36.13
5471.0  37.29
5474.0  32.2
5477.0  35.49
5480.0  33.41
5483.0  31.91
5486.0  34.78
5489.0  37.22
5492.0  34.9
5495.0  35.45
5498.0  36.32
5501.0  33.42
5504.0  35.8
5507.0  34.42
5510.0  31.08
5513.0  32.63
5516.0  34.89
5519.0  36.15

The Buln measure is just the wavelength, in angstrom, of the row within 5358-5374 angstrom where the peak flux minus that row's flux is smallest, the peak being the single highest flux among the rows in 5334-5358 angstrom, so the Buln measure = 5360.0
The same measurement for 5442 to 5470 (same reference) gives 5447.0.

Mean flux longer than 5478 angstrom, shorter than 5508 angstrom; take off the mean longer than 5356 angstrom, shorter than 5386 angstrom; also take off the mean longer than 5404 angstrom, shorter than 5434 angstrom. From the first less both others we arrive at -37.4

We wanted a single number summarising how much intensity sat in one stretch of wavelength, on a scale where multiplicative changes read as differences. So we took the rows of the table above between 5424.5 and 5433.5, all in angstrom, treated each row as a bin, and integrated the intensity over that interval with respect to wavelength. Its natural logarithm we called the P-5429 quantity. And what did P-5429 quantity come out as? 5.784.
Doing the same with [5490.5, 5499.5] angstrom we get 5.768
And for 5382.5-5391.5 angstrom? 5.782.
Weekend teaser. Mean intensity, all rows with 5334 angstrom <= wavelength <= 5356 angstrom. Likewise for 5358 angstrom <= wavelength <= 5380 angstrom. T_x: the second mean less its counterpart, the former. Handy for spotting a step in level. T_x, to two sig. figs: 1.5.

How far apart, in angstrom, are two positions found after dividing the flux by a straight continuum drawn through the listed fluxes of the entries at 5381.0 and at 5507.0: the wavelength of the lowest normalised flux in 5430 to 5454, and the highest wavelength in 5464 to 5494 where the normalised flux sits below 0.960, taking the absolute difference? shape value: 51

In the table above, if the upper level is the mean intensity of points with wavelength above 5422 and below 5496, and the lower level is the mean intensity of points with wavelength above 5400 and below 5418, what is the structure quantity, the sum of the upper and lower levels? 70.2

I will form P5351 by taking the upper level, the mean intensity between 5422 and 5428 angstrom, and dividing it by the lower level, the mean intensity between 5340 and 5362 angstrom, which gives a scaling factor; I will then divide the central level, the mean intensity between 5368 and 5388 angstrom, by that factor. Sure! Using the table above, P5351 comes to 36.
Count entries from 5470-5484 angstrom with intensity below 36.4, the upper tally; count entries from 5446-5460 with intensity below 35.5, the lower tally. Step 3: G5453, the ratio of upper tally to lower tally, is 1.3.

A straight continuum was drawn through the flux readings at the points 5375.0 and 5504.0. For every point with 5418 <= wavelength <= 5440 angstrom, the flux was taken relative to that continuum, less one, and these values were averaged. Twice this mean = 0.19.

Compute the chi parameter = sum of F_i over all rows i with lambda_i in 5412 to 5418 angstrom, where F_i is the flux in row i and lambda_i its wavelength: 69.9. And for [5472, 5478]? 67.7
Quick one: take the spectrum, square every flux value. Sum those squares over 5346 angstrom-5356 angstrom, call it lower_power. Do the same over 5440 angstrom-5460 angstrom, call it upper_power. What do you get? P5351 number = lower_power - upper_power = -4835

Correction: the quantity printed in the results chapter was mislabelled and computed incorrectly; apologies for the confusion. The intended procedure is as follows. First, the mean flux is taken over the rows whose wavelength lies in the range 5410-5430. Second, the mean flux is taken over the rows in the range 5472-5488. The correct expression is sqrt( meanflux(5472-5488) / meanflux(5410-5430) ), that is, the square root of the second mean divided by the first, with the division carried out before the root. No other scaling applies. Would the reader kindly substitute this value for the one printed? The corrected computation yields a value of 0.96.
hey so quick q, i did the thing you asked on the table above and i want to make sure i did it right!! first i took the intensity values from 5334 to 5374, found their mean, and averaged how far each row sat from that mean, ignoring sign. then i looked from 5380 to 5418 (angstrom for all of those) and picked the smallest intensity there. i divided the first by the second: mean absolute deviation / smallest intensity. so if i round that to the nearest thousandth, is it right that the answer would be 0.081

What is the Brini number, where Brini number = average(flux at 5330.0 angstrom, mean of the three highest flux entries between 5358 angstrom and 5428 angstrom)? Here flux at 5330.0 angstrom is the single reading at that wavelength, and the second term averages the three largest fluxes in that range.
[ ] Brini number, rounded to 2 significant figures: 35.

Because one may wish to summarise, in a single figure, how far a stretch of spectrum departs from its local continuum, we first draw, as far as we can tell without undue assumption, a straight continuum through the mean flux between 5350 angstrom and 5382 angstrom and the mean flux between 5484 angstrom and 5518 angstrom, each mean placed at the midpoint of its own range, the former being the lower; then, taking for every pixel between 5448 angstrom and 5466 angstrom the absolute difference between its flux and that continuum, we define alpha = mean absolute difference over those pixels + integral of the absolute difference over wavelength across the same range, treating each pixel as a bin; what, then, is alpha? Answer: 22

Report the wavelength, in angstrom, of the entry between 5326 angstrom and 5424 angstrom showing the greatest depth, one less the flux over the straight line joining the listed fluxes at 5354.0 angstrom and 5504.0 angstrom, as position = 5339.0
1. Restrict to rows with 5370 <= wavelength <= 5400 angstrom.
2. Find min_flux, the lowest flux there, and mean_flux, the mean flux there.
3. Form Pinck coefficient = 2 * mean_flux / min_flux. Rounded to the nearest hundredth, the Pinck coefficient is 2.18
